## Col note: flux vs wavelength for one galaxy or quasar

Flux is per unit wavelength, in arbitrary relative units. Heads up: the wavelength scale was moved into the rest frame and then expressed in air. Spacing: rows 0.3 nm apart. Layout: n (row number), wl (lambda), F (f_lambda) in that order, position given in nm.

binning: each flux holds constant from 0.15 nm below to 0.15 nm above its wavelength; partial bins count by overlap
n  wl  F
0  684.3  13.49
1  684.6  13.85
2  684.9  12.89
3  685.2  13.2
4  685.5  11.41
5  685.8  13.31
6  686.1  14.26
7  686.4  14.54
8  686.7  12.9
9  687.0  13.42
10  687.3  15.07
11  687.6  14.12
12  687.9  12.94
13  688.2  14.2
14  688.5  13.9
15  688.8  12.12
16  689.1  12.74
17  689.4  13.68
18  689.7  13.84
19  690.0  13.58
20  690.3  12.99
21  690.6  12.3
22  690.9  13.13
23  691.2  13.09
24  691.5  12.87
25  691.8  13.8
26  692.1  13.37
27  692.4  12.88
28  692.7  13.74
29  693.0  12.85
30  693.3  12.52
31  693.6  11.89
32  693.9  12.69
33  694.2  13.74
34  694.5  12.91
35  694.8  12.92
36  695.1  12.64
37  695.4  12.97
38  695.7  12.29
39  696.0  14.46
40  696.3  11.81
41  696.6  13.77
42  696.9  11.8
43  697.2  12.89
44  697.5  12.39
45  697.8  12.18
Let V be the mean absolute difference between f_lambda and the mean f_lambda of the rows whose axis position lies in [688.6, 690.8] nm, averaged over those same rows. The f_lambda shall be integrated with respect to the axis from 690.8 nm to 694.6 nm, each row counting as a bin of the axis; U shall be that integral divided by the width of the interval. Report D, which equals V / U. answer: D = 0.044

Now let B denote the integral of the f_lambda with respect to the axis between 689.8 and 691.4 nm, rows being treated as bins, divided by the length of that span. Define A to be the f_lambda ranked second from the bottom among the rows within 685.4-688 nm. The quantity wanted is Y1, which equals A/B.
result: 0.99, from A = 12.9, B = 13.0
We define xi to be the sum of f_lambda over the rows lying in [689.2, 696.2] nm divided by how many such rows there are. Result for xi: 13.1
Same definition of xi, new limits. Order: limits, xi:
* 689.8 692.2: 13.1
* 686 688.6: 13.9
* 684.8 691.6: 13.3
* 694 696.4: 13.0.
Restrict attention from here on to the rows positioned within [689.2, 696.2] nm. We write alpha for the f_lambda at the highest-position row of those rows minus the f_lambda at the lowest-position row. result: 0.8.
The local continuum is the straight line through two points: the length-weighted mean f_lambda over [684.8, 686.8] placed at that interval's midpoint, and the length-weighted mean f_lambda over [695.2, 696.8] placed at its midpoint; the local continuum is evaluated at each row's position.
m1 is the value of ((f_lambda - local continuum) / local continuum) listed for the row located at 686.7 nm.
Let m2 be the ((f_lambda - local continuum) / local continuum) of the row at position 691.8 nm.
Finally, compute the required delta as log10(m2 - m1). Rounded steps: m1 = -0.02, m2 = 0.053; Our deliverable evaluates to -1.11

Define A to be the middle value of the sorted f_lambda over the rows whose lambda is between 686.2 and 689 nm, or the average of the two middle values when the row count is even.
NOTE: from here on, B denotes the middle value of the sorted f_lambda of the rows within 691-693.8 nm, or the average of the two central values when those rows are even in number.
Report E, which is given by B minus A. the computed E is -1.0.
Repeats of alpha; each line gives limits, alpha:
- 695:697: -0.8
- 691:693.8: -1.2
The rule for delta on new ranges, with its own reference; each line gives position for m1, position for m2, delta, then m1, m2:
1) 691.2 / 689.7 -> -1.26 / 0.00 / 0.053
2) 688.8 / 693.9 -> -1.29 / -0.08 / -0.028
